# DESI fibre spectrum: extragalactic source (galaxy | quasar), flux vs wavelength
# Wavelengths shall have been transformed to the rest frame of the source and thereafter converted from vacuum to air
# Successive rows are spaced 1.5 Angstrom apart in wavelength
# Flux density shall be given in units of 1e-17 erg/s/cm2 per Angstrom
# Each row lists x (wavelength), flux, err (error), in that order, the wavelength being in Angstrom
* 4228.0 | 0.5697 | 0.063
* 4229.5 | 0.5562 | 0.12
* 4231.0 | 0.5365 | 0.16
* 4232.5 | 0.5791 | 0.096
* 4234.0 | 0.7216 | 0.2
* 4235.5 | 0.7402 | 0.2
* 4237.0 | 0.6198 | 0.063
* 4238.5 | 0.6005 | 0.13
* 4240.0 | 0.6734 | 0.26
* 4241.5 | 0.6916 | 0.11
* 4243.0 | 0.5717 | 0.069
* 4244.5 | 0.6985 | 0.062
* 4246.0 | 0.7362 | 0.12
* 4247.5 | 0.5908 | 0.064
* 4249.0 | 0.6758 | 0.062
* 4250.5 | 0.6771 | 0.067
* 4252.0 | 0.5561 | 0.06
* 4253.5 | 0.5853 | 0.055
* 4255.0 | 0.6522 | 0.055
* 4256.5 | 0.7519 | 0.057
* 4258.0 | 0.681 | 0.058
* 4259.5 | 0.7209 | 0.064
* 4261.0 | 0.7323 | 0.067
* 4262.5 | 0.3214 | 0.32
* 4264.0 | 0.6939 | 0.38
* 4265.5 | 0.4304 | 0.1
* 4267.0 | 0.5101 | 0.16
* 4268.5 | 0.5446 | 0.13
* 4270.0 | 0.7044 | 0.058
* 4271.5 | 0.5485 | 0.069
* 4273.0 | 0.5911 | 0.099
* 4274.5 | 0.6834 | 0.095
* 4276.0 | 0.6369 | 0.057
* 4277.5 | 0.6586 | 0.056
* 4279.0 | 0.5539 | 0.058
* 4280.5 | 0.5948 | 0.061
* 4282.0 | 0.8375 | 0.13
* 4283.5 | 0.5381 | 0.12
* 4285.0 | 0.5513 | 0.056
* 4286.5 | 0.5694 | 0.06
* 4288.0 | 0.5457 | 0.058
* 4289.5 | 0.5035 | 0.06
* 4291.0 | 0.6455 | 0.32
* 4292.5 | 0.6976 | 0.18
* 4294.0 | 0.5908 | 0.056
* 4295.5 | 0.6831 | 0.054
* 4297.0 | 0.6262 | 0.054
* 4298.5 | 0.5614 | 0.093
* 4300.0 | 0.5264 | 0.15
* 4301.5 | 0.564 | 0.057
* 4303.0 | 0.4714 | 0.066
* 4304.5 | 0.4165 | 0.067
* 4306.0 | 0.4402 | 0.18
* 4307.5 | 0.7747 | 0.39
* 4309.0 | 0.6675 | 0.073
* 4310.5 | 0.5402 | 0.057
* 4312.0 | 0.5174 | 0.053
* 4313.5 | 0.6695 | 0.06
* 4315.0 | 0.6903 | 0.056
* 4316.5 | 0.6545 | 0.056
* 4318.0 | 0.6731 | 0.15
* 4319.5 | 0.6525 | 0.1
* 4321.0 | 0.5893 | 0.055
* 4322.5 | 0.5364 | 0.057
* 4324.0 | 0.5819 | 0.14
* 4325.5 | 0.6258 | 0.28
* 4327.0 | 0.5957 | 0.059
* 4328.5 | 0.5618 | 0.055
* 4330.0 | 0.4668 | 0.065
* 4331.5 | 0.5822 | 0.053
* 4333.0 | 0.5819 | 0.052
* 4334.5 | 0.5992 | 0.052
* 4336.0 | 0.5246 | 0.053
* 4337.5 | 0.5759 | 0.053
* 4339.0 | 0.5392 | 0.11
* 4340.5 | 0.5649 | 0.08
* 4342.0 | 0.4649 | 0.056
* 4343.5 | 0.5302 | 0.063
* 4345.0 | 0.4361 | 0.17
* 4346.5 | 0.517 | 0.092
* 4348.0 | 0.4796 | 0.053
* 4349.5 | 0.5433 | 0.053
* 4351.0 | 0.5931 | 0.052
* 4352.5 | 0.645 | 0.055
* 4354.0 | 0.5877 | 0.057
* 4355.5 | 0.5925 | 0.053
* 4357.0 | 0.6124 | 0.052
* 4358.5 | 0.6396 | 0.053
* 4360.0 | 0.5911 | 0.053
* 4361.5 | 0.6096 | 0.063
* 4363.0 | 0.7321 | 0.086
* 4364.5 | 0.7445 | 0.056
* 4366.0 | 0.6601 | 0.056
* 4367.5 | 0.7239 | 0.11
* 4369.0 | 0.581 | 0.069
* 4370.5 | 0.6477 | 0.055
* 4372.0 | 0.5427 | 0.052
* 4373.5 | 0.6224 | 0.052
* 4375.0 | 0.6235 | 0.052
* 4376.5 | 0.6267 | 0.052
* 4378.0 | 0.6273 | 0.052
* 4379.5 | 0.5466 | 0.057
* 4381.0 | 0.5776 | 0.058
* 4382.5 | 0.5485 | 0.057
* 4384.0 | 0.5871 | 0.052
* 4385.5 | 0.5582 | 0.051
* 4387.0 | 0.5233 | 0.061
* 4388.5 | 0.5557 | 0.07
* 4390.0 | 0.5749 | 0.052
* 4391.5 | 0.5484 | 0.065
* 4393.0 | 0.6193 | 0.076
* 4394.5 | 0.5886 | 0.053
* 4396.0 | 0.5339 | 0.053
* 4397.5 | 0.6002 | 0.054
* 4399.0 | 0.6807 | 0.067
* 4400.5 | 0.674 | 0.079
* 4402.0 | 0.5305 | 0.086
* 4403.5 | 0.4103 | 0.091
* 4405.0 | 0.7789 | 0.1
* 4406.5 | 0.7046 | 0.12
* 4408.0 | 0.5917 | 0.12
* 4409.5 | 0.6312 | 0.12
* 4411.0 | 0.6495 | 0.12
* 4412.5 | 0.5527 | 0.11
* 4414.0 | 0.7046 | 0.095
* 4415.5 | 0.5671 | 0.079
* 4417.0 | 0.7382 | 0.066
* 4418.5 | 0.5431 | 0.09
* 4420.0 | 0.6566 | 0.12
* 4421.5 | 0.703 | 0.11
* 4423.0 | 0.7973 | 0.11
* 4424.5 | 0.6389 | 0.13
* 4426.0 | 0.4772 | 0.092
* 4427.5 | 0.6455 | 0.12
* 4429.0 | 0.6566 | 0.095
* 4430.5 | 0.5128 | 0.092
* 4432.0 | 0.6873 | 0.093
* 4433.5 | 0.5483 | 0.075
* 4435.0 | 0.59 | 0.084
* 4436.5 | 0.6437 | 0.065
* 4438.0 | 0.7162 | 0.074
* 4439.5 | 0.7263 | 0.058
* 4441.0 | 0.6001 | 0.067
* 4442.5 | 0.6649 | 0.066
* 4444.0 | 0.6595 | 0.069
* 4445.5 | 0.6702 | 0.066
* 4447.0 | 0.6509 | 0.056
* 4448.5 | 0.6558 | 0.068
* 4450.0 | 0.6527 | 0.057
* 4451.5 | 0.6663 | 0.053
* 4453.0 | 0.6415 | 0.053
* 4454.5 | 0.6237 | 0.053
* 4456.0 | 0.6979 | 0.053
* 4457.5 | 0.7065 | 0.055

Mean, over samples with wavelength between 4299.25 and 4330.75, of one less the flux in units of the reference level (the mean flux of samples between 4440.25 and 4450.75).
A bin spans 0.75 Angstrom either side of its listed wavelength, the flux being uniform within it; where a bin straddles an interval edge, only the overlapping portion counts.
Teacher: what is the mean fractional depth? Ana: 0.106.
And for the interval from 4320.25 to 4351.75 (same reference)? 0.159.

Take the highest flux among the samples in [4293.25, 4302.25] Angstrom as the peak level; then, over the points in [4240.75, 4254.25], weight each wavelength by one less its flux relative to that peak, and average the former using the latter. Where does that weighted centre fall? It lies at 4249.9 Angstrom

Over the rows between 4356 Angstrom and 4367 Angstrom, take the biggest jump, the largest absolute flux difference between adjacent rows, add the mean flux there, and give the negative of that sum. -0.78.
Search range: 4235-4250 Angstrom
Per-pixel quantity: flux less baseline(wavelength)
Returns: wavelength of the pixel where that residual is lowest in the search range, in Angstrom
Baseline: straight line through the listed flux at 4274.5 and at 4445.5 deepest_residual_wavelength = 4243.0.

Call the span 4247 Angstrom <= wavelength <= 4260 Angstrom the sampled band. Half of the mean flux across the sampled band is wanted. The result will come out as 0.327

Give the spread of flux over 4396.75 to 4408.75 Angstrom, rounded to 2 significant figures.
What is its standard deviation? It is 0.11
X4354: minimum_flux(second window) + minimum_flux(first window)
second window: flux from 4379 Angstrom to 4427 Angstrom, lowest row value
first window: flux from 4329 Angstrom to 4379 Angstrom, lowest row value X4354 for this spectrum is 0.85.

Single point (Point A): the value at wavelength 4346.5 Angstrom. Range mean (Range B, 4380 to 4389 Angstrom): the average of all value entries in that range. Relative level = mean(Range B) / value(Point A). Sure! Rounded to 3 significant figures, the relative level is 1.08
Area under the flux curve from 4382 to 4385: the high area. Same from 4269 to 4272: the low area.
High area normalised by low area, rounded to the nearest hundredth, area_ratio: 0.91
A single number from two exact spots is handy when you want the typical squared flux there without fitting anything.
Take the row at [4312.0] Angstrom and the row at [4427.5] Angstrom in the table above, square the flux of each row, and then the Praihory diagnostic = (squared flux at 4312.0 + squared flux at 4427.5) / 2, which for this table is 0.34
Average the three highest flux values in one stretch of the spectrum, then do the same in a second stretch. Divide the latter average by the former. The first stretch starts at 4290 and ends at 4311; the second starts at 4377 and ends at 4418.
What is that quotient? 1.03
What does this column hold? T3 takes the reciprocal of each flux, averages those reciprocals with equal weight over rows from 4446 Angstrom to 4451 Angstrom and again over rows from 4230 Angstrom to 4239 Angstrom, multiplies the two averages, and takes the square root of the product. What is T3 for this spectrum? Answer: 1.57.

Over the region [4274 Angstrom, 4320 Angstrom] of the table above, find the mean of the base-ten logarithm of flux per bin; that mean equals -0.224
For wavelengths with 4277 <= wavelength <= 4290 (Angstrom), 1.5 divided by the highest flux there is 1.8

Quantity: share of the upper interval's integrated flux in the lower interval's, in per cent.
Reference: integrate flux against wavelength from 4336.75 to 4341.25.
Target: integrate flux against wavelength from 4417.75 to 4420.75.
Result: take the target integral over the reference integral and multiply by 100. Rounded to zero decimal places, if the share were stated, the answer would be 71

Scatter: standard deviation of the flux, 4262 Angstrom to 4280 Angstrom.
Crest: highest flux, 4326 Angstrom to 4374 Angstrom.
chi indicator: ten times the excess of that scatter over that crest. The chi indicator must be -6.3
